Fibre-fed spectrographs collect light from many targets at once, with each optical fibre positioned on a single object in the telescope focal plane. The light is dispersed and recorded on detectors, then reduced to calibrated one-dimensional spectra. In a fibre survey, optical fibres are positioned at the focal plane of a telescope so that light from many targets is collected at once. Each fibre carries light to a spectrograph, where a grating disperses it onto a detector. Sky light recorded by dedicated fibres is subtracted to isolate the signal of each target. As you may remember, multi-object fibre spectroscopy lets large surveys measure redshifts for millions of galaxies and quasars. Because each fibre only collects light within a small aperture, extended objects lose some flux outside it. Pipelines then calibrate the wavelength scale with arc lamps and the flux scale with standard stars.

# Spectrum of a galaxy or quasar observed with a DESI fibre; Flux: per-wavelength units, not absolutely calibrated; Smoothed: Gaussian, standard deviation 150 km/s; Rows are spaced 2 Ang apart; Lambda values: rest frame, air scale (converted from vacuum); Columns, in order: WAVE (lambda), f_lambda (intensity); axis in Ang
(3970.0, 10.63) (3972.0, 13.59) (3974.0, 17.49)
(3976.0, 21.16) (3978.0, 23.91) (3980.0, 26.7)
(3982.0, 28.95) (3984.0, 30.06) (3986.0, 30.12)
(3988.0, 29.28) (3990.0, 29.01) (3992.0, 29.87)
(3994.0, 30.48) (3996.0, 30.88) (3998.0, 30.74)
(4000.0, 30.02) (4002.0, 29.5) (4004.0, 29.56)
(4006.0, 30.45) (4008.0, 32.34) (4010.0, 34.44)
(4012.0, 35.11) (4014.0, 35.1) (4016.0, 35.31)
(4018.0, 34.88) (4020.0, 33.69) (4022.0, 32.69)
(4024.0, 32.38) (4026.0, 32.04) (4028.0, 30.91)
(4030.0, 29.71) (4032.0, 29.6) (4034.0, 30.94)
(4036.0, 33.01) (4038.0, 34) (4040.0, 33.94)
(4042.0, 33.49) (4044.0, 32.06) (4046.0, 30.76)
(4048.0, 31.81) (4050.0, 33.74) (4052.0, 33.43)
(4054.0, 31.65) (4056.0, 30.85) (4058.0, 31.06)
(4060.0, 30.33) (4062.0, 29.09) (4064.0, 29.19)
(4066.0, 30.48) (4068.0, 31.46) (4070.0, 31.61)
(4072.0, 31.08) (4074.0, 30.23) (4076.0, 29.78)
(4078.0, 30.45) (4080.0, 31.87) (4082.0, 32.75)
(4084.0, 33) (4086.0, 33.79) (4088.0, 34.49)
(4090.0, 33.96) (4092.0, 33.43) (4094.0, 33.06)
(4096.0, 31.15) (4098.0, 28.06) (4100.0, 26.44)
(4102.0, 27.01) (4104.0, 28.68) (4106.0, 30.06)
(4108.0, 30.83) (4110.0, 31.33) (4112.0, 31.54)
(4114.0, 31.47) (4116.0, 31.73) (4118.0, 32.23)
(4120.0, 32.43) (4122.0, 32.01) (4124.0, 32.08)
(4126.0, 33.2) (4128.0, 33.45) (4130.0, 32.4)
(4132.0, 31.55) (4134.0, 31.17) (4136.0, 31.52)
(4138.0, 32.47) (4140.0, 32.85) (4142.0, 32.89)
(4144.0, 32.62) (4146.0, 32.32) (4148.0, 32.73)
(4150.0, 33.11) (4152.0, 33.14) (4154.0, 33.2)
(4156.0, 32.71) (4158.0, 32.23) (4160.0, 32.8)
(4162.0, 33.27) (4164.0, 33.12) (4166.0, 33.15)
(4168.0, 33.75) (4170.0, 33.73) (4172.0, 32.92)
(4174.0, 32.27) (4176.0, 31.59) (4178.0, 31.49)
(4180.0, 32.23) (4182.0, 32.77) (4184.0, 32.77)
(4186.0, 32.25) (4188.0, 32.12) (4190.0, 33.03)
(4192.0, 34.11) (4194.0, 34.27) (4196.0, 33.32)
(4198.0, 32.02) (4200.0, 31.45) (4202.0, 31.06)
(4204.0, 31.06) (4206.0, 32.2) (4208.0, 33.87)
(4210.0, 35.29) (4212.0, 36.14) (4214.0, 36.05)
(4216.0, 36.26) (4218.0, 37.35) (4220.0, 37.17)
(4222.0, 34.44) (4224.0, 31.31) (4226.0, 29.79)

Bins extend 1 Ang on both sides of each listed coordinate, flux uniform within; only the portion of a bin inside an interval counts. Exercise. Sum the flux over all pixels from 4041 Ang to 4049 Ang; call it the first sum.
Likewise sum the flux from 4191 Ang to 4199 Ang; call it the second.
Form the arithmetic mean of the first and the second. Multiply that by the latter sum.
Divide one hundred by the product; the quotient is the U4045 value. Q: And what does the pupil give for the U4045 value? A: 0.0057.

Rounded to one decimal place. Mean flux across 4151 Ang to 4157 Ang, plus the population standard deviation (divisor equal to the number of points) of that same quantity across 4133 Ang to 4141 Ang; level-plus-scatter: 33.7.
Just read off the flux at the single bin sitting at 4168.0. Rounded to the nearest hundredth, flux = 33.75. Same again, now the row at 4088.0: 34.49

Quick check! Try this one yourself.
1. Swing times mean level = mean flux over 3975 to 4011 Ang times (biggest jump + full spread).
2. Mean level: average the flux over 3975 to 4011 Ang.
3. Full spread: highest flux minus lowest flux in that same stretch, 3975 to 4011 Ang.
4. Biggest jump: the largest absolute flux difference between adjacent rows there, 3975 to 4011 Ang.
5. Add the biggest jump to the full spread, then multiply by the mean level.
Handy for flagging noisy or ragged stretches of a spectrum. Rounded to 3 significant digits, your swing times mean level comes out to 471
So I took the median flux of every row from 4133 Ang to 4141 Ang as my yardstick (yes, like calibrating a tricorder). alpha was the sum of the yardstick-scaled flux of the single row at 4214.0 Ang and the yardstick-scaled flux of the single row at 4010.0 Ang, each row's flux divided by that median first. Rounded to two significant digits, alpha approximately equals 2.2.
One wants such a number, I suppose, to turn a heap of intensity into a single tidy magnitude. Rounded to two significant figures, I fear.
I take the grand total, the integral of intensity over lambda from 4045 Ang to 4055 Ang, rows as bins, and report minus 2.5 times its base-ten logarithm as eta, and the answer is -6.3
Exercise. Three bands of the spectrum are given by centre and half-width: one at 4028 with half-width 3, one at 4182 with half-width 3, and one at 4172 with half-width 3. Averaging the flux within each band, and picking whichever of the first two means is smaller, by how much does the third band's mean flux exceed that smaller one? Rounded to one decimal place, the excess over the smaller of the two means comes 2.1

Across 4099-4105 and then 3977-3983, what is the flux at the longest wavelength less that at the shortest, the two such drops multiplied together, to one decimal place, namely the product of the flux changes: 11.3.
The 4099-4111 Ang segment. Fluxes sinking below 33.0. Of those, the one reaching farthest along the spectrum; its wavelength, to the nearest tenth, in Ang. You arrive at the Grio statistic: 4110.0 Ang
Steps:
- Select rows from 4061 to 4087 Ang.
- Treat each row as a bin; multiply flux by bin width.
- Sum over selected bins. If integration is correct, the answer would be 810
